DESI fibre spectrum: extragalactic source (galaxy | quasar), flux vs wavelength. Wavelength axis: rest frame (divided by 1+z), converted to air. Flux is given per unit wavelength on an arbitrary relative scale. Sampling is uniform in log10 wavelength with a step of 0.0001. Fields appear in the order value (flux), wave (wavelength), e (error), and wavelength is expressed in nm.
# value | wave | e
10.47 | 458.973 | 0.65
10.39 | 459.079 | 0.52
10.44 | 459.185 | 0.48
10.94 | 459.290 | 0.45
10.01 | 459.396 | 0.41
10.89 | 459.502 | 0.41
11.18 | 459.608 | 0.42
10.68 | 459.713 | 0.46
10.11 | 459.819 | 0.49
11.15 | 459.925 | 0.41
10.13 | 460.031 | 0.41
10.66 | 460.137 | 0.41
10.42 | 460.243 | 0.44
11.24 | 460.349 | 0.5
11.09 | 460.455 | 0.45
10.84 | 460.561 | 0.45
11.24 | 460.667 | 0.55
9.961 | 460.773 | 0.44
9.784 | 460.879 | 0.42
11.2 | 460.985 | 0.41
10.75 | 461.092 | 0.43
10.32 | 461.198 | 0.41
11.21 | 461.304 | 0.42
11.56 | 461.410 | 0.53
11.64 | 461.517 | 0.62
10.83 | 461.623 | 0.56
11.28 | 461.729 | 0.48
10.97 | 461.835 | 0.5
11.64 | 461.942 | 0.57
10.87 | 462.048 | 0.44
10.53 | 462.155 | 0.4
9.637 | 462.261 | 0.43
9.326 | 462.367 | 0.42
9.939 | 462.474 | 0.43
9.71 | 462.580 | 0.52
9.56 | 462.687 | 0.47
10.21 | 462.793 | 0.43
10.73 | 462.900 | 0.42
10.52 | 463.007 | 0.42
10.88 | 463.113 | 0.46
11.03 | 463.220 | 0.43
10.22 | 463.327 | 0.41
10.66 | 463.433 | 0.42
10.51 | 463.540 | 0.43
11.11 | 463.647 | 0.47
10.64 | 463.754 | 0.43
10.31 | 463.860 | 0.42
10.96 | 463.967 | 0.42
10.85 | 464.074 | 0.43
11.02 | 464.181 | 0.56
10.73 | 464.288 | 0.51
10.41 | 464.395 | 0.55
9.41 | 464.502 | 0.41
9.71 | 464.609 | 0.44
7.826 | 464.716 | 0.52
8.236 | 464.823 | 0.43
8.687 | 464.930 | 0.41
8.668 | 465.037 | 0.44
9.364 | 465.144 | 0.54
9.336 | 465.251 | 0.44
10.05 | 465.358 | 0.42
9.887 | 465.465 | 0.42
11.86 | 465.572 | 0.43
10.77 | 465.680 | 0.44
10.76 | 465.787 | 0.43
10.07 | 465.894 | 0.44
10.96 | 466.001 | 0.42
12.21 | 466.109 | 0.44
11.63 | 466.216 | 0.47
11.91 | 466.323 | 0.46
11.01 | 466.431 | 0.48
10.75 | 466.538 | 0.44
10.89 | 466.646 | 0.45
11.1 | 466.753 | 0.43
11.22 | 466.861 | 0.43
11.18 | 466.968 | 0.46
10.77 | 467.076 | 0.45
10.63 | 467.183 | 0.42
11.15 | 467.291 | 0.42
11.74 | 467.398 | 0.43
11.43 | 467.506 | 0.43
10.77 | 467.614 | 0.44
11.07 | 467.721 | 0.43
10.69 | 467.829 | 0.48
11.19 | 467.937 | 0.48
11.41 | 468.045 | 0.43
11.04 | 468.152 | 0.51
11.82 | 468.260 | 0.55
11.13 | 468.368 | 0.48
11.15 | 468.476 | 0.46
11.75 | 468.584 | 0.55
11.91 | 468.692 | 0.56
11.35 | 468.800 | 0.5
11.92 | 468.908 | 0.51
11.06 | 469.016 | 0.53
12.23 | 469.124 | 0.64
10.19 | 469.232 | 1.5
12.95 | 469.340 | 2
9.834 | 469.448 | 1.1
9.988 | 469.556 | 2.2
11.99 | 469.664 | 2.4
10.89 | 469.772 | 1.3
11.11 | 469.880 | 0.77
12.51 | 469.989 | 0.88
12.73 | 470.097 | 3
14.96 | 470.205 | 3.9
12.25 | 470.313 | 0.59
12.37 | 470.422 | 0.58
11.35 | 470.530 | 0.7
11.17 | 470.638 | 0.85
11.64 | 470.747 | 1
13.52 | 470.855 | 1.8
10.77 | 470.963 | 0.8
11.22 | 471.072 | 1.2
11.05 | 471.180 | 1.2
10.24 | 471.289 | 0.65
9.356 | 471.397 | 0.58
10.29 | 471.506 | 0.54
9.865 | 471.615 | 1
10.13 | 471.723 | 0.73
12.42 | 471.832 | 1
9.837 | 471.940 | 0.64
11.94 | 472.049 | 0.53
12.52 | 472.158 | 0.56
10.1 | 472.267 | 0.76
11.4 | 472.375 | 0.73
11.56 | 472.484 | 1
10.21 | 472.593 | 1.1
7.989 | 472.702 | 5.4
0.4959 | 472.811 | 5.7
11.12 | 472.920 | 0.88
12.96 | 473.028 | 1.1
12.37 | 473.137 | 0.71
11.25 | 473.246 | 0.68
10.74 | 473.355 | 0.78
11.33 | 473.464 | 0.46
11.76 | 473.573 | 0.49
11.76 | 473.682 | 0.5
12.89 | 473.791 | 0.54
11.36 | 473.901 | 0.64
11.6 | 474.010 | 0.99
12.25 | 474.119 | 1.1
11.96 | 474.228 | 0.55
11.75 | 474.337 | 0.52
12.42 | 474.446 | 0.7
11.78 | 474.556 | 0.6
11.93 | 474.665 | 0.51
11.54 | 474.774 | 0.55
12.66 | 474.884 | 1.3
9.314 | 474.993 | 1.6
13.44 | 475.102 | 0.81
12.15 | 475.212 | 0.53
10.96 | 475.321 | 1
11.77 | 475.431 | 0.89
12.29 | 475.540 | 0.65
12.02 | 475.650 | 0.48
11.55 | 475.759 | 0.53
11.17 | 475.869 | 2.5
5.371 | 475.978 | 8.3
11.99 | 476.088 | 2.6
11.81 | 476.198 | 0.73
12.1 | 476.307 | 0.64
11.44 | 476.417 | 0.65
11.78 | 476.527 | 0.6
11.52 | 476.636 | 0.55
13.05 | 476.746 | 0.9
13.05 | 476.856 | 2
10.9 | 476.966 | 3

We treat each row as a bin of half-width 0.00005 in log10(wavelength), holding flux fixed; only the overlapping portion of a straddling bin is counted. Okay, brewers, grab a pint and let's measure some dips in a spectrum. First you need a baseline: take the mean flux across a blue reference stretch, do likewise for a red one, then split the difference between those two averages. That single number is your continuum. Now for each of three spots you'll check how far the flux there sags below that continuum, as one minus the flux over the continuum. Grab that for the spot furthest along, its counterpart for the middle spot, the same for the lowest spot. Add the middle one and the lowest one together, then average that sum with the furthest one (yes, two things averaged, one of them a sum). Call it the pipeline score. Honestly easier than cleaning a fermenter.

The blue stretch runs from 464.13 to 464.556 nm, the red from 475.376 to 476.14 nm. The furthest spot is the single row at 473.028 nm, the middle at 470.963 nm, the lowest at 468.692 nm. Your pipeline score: -0.18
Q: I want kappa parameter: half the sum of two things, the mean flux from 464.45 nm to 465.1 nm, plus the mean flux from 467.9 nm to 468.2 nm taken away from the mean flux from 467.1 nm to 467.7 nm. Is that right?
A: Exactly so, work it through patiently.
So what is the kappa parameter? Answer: 4.3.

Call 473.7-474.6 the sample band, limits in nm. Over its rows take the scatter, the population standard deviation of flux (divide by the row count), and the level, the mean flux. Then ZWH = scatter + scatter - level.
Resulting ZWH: -11.1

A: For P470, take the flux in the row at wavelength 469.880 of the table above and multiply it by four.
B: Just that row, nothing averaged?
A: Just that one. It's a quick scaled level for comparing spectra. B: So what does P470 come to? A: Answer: 44.4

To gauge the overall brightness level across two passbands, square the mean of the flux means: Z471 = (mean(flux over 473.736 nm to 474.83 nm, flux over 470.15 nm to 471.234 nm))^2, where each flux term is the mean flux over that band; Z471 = 144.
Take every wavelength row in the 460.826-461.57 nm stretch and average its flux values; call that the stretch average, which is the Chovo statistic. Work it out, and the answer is 10.9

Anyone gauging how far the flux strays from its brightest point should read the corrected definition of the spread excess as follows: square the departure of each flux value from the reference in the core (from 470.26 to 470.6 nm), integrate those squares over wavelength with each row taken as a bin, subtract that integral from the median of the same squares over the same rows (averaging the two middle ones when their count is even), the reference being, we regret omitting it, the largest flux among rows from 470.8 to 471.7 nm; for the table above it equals 1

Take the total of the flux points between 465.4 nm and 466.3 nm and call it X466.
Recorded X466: 88.1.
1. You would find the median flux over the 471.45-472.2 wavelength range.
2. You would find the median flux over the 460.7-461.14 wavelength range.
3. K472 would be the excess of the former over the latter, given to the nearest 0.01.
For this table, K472 -0.07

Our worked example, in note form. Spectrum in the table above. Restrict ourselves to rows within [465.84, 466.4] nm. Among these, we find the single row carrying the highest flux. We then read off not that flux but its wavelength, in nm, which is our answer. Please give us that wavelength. 466.109 nm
